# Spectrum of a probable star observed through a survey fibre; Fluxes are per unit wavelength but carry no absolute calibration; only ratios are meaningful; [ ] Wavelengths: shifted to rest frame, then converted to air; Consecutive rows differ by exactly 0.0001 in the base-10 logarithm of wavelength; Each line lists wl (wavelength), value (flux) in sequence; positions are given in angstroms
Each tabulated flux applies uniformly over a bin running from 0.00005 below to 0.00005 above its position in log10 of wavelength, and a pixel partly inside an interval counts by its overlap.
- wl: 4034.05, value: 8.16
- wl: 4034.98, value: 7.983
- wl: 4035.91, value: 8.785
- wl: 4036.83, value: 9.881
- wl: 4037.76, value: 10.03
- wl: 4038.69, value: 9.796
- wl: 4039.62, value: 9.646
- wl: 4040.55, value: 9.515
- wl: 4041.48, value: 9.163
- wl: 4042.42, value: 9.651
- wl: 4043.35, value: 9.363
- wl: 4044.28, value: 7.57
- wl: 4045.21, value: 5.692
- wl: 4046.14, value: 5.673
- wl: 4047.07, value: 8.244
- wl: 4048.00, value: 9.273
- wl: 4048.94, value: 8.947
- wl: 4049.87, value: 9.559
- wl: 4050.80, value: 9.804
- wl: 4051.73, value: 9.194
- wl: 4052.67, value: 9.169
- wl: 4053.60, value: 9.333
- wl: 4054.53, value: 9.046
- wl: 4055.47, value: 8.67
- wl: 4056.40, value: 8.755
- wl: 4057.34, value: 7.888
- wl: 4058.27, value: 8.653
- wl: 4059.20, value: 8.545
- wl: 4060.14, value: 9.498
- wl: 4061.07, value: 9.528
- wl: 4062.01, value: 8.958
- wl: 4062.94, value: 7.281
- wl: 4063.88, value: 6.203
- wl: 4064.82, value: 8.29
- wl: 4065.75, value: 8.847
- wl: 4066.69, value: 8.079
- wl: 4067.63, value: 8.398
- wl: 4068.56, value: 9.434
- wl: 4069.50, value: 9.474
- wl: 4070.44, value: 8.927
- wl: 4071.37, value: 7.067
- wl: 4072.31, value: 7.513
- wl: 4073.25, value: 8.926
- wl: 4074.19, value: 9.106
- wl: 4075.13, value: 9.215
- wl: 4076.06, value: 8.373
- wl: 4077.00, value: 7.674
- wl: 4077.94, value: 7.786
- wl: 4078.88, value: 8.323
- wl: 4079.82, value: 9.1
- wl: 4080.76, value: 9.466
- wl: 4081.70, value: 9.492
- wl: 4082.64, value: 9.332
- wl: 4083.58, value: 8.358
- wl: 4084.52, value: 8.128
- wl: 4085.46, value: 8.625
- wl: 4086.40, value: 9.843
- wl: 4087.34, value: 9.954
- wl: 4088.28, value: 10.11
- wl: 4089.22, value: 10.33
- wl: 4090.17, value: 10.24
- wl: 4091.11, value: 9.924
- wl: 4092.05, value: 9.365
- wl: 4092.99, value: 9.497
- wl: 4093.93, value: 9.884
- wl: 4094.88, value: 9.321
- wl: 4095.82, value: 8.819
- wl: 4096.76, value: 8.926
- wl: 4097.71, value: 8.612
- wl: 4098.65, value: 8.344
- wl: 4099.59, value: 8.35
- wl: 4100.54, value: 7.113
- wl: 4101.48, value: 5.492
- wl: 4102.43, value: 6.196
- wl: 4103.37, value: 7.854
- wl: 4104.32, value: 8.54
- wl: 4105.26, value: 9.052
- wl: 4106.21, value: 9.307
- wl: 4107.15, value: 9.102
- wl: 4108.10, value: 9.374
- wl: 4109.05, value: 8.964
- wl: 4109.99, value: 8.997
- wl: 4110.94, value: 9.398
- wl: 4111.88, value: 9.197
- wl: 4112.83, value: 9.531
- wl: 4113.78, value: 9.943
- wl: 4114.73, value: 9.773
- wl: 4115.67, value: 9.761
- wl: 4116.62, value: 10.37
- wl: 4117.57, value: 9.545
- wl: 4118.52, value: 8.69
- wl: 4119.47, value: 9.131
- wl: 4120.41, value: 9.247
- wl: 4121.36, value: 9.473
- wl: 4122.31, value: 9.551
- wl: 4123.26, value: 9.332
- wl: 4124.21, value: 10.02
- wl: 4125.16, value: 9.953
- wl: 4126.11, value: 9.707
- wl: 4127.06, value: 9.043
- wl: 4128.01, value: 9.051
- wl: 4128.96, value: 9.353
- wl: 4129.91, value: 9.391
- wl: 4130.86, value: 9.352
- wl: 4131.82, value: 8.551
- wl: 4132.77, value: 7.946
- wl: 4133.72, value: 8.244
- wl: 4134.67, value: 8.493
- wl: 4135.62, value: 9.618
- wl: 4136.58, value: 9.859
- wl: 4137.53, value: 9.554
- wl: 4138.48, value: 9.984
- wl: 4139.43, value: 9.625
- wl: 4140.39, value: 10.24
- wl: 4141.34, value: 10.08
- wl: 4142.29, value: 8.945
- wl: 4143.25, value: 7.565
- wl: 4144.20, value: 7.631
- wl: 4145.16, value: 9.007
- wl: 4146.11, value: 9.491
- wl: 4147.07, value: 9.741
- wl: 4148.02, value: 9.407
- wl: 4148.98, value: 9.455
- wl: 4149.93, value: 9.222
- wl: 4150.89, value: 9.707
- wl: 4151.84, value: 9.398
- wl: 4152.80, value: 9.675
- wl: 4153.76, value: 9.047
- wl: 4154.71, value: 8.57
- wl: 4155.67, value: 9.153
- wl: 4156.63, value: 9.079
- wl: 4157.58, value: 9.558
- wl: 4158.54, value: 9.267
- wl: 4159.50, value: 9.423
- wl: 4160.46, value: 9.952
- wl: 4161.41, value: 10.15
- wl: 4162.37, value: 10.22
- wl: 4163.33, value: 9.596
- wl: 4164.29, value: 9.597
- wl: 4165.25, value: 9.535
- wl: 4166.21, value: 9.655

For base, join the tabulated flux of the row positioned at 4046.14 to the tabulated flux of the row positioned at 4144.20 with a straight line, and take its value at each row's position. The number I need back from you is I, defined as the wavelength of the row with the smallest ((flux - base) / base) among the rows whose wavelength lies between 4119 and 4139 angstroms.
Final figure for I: 4132.77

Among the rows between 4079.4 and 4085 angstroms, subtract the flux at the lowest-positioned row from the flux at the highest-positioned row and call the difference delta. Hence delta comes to -0.97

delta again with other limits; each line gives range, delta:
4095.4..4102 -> -3.33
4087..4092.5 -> -0.59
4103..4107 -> 1.45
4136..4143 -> -0.91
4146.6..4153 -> -0.07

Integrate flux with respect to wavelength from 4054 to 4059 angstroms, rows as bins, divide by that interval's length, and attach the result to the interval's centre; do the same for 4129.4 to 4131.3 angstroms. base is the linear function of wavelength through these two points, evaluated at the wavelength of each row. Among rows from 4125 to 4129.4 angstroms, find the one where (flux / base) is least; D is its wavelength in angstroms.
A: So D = 4128.01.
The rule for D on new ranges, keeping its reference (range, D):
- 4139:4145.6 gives 4143.25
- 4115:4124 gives 4118.52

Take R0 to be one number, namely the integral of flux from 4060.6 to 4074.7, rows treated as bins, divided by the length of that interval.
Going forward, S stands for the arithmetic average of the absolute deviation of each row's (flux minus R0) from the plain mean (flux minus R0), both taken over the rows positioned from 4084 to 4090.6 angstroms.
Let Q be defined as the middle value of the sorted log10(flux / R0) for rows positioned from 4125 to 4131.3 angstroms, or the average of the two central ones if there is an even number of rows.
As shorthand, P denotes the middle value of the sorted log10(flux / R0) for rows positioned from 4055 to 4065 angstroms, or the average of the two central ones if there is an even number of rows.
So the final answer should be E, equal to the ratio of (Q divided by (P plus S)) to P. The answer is 5.1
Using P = 0.013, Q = 0.047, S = 0.70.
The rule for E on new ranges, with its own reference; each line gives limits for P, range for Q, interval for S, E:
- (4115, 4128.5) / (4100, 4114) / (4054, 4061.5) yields 1.3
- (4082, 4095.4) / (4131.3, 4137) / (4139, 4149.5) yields 0.1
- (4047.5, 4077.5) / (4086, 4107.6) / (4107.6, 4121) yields 3.6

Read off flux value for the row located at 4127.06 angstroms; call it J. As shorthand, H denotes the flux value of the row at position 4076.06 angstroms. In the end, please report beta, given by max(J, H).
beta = 9.0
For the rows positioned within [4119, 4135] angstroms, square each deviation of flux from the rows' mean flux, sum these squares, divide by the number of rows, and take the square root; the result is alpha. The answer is 0.56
